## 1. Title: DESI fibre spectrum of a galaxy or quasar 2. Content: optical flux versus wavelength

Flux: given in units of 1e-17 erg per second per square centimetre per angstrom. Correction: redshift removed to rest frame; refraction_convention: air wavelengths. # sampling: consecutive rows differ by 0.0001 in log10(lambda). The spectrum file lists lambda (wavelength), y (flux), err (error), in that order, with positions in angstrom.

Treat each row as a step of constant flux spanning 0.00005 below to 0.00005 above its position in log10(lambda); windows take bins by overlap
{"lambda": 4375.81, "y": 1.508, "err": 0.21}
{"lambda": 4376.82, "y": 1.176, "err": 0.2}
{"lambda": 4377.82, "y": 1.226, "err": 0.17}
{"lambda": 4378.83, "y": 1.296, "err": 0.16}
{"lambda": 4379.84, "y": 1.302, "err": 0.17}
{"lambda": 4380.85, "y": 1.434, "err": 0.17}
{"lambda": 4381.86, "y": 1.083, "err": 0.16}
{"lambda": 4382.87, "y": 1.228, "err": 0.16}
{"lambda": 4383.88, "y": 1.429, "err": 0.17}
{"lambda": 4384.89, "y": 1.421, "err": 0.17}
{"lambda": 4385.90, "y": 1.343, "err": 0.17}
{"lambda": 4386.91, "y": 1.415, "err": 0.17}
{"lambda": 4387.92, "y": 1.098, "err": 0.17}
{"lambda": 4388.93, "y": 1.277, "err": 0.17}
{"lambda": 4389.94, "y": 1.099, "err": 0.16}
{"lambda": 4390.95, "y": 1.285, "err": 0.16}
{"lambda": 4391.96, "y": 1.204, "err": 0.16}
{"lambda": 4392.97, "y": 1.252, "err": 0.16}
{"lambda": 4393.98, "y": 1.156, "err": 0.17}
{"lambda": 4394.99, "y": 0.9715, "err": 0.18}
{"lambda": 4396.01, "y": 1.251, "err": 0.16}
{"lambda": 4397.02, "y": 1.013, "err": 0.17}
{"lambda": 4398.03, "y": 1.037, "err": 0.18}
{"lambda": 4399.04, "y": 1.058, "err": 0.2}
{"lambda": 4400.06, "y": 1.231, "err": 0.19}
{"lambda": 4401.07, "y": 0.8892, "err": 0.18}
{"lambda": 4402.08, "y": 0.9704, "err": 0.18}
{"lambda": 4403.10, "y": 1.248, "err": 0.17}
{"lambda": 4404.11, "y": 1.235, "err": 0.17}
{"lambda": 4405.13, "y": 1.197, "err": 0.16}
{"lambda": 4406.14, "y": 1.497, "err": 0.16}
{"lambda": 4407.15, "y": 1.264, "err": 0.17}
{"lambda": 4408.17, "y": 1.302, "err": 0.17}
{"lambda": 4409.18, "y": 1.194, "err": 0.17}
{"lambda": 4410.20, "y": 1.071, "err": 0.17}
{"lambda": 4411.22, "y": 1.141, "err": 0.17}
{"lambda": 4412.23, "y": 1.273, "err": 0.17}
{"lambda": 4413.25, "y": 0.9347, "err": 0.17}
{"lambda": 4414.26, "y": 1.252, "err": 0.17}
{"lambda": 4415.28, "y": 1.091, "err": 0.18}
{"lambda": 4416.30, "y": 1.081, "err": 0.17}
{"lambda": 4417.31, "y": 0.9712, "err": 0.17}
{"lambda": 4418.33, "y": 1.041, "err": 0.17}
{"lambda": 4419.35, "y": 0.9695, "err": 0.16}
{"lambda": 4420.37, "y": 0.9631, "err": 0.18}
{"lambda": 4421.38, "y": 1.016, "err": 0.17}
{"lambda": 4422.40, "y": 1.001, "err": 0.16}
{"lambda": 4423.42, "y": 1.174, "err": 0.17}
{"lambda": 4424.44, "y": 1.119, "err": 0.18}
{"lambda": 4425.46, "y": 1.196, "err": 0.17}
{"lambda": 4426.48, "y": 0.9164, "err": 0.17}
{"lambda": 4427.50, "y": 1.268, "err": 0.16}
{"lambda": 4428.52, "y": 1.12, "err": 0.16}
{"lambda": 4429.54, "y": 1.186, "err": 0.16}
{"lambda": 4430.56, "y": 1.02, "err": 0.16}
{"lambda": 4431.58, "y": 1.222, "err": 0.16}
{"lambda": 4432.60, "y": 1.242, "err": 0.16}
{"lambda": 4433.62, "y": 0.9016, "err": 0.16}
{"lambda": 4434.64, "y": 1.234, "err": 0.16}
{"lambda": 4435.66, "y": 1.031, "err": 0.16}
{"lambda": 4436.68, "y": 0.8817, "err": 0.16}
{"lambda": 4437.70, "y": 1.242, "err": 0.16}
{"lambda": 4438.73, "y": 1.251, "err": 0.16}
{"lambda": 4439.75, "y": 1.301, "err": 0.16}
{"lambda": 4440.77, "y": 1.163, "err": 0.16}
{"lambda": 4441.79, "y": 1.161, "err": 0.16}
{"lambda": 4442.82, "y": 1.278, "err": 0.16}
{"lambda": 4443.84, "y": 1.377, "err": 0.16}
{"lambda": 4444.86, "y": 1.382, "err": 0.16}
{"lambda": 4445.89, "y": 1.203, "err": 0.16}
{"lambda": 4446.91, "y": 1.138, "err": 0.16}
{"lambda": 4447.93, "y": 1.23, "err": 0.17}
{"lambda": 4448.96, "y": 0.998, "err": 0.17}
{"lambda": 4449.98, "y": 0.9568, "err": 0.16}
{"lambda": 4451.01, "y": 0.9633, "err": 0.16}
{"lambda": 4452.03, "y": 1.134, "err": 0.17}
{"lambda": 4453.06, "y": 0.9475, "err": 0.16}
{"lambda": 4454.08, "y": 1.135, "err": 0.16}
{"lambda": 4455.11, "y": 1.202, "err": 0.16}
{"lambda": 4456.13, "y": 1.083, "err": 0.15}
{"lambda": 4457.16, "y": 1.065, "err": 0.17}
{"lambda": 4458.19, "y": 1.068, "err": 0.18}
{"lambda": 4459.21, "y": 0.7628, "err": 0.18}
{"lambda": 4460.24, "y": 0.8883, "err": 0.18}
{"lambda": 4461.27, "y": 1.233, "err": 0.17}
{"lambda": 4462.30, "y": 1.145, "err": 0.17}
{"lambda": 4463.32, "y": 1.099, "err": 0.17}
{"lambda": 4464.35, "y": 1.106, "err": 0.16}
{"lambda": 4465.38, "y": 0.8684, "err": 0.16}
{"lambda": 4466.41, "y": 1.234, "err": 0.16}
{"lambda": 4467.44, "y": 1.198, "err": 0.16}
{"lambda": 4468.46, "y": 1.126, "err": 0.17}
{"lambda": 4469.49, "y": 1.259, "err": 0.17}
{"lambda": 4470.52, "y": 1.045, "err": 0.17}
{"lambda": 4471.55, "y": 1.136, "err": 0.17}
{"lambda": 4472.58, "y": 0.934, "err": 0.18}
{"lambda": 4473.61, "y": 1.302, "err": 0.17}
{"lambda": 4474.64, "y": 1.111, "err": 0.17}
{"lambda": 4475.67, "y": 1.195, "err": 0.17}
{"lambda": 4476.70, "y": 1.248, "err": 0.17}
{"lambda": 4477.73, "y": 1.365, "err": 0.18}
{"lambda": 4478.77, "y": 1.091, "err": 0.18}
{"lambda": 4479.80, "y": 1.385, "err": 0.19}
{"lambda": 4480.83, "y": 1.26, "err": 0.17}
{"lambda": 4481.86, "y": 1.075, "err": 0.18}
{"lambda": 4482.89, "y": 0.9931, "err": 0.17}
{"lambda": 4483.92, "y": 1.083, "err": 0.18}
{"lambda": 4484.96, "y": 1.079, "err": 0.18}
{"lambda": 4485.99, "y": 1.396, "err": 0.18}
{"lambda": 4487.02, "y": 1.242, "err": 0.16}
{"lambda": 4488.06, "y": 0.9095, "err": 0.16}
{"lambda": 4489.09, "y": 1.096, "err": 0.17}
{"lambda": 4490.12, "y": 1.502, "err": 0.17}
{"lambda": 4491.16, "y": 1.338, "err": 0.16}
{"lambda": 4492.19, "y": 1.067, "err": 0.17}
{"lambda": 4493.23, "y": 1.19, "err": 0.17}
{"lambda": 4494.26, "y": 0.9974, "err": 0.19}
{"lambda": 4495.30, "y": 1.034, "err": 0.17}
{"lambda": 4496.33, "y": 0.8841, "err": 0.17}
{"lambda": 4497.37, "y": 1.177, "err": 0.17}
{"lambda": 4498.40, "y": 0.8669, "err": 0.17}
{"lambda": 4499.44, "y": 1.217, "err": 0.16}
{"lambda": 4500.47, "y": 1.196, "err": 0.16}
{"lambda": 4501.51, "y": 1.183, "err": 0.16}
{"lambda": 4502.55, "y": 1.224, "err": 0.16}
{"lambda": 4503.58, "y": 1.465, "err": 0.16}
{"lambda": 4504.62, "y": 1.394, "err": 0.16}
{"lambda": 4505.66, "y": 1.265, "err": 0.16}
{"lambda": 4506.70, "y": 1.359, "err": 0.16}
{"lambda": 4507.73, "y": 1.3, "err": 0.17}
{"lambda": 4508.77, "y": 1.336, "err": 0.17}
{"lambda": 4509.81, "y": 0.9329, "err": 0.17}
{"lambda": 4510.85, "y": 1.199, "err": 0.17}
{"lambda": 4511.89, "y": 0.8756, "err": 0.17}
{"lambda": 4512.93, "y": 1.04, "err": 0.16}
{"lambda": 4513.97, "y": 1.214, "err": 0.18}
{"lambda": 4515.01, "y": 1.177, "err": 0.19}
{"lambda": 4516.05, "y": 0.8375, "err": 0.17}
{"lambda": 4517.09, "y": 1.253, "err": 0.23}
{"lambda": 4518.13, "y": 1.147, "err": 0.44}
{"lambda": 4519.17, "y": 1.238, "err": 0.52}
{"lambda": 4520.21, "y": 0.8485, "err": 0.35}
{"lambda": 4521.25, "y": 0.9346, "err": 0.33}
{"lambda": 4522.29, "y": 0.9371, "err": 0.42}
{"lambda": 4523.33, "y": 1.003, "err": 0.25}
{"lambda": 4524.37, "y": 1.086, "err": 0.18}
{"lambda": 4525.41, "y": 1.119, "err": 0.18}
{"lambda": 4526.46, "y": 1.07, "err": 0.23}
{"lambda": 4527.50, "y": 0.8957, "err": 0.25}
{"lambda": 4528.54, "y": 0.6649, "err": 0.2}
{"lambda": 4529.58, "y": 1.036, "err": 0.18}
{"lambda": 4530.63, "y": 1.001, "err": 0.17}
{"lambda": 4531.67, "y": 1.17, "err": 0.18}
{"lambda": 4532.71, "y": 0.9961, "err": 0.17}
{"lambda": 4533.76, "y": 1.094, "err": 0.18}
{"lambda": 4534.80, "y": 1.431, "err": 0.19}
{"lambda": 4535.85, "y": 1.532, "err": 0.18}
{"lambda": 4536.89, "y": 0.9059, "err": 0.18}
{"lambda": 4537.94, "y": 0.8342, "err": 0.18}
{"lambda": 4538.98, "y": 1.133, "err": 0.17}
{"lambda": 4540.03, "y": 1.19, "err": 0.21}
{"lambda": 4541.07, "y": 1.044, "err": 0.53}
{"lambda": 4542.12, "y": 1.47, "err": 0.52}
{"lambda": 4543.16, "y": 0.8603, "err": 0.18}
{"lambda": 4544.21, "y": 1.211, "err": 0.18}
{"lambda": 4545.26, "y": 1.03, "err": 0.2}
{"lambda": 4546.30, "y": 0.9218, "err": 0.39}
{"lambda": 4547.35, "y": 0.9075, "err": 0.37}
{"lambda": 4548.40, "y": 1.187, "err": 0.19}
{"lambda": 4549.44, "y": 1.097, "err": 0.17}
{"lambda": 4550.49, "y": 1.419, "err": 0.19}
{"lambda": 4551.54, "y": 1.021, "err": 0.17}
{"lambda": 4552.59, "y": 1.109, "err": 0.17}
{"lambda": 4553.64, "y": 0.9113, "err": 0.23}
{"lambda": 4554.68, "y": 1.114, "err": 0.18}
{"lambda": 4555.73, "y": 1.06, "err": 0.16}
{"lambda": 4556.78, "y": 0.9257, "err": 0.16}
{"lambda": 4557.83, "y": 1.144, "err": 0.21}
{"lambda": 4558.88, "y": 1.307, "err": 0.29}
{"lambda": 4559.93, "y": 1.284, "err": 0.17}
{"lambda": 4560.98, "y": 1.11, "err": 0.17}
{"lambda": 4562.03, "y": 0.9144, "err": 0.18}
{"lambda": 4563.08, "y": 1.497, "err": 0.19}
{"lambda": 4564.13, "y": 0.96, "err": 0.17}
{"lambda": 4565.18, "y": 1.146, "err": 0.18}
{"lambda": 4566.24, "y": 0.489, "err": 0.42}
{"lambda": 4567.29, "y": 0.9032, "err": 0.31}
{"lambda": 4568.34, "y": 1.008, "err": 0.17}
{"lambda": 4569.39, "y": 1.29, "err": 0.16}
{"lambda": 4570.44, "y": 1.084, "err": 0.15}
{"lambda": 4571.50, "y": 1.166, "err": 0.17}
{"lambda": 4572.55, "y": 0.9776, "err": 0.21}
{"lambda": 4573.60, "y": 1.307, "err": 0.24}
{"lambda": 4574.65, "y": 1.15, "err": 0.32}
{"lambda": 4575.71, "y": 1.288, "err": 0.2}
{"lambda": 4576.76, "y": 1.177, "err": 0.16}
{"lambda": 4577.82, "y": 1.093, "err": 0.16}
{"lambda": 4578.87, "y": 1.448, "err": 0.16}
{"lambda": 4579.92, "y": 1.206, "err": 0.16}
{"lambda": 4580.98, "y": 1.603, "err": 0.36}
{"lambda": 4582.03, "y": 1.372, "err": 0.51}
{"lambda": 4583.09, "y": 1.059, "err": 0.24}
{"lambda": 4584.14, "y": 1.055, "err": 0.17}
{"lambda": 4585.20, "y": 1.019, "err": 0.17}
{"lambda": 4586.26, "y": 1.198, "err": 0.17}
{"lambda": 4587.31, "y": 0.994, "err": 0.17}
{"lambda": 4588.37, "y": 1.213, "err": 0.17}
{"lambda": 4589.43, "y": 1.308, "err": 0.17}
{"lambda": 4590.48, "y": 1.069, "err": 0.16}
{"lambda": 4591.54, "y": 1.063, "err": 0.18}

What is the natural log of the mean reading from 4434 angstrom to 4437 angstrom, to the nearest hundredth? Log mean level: 0.05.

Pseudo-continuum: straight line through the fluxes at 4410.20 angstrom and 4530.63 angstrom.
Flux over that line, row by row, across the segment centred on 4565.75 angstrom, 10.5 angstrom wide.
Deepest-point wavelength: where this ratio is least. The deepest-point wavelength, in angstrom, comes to 4566.24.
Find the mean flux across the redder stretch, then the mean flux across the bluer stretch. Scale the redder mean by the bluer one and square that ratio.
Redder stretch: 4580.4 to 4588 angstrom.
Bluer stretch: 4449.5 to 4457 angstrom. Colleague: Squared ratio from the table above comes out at 1.25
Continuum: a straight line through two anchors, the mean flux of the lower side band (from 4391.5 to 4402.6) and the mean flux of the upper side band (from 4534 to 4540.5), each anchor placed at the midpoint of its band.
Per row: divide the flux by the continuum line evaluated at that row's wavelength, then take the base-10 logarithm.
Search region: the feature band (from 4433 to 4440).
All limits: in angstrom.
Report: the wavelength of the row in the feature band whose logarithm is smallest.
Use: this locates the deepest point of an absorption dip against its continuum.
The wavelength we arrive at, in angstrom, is 4436.68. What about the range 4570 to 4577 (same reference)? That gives 4572.55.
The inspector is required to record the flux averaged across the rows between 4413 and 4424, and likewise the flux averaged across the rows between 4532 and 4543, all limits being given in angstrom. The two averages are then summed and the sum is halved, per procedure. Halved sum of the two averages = 1.10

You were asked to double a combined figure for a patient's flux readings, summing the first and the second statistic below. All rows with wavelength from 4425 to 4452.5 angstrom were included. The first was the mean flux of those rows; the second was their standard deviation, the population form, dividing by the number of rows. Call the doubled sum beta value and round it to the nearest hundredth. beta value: 2.58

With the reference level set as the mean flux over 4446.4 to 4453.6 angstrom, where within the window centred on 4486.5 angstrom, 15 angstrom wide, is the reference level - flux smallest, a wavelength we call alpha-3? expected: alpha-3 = 4490.12 angstrom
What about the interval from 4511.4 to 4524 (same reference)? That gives 4517.09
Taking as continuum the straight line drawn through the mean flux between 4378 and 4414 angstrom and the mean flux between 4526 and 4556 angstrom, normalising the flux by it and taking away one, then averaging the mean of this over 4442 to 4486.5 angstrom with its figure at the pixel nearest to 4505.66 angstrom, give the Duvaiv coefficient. 0.065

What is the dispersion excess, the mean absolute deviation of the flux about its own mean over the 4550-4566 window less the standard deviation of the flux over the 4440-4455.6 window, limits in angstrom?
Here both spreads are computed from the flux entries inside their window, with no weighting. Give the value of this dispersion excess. 0.00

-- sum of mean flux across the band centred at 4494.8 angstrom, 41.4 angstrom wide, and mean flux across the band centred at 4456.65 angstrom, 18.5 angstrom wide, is 2.22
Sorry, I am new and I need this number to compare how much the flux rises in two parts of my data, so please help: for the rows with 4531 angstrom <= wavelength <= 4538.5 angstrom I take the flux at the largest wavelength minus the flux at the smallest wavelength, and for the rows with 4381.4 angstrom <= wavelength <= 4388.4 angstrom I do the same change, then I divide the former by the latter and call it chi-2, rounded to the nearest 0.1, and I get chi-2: -22.4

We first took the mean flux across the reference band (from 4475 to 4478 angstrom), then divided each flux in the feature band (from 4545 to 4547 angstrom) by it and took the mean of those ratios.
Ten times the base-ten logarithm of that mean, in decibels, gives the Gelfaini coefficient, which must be -1.1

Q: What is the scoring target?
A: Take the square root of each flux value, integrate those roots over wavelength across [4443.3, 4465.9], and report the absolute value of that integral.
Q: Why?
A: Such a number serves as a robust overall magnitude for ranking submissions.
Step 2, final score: 23.5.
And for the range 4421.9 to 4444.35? 24.0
